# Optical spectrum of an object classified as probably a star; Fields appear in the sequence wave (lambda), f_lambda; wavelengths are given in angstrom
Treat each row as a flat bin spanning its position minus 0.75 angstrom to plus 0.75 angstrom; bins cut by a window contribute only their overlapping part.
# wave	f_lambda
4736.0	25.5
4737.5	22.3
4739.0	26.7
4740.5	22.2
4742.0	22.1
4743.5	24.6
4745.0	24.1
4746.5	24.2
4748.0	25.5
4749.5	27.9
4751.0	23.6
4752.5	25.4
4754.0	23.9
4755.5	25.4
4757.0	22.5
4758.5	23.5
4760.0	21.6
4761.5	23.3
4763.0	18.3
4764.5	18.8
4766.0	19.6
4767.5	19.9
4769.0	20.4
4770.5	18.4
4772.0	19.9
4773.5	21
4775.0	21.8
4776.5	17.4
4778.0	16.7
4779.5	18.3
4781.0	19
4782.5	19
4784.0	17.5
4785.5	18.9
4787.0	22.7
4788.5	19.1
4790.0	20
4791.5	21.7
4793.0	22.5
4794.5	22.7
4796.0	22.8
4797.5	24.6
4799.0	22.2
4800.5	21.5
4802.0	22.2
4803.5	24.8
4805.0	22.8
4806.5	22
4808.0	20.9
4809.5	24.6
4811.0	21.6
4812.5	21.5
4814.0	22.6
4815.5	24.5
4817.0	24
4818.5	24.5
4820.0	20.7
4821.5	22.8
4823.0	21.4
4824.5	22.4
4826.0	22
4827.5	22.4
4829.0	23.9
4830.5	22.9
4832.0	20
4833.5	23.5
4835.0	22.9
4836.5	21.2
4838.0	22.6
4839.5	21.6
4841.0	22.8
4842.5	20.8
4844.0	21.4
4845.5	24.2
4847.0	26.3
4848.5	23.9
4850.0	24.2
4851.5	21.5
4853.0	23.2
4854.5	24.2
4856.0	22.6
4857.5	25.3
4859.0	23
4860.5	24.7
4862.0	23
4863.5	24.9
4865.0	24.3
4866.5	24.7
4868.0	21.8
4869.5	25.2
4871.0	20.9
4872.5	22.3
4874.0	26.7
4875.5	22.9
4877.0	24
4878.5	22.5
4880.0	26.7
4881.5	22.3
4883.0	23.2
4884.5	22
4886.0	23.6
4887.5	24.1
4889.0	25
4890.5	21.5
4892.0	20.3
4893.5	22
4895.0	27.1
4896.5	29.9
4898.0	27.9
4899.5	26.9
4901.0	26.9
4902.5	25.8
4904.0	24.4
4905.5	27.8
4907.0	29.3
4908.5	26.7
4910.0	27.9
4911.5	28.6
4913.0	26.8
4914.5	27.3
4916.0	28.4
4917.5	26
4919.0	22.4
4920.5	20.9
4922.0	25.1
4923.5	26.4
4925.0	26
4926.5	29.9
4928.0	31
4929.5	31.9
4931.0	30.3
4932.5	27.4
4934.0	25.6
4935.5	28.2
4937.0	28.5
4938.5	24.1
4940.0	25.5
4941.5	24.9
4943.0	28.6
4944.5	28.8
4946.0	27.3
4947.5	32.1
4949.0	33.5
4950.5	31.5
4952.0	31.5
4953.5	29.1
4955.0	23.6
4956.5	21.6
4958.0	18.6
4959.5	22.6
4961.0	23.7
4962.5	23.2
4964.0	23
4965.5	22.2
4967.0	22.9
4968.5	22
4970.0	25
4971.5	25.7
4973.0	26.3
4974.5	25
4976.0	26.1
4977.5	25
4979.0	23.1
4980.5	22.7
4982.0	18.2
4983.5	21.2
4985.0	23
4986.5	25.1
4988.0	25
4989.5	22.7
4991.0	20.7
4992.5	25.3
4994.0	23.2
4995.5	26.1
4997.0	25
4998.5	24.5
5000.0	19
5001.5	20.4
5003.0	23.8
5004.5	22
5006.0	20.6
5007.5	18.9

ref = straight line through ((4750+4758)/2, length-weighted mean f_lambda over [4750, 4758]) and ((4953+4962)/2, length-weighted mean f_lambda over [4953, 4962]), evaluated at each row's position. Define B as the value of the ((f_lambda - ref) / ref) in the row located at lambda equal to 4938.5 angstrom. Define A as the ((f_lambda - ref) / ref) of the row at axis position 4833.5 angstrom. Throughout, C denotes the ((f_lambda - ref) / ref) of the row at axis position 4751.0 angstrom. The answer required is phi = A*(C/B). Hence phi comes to 0.008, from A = -0.01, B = 0.04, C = -0.03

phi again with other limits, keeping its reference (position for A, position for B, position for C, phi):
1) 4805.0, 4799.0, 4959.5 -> -0.012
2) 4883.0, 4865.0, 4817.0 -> -0.002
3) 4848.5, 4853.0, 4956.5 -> 0.028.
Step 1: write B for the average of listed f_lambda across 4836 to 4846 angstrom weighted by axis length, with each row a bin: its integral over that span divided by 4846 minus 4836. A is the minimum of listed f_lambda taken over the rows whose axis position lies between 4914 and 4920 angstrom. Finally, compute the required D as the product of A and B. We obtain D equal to 494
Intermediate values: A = 22.4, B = 22.1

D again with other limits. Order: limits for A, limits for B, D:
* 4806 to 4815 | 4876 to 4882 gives 500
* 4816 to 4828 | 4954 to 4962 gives 461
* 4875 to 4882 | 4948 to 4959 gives 604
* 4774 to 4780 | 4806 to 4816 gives 376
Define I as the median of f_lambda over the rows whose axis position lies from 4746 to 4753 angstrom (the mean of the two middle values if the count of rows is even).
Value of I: 25.4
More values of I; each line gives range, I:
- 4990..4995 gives 23.2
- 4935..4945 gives 28.2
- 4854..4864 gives 24.2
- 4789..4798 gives 22.6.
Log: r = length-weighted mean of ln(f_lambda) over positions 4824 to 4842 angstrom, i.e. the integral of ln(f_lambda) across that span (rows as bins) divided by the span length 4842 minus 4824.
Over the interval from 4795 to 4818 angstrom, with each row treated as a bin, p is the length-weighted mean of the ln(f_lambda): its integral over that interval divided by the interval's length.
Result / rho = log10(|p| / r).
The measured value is 0.003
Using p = 3.13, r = 3.105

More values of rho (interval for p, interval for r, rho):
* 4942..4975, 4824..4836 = 0.018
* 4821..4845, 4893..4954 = -0.029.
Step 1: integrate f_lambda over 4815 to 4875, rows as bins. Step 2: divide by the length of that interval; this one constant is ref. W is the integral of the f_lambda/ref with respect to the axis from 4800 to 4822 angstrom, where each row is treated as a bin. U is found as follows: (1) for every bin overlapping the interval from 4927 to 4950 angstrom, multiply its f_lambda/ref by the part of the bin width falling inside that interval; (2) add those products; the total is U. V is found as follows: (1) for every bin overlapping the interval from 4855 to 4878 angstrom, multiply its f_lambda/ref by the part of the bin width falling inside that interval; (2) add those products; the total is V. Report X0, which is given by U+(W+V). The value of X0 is 73.7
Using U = 28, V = 23.6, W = 21.6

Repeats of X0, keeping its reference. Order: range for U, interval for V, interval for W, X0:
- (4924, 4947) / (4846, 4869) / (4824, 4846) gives 72.7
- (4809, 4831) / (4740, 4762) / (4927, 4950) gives 72.9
